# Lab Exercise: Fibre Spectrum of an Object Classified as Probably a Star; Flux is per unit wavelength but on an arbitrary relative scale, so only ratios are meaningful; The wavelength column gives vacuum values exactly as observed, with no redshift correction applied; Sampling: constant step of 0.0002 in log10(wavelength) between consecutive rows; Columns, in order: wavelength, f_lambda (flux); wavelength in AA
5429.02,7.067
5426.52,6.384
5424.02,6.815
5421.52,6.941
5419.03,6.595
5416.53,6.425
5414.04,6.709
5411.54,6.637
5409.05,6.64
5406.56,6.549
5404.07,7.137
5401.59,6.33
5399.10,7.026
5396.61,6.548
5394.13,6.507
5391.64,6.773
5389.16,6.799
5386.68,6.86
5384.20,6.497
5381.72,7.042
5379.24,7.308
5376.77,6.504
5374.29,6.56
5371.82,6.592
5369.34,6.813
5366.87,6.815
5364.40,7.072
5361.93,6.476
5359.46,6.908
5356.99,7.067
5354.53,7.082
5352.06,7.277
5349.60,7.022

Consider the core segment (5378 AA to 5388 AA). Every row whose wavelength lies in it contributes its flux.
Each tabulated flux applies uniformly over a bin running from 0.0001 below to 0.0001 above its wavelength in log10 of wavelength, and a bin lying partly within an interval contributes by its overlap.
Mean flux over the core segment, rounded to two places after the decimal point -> 6.93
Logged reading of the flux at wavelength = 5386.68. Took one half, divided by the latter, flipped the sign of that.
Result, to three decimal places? -0.073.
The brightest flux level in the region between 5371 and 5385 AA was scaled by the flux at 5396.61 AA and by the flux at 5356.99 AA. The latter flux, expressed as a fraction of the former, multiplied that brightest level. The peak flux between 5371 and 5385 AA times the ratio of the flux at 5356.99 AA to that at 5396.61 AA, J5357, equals 7.9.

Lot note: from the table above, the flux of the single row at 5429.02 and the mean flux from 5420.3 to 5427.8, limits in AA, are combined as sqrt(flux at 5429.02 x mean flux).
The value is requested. 6.89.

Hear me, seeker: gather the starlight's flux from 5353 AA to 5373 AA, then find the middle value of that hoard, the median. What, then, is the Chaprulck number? 6.86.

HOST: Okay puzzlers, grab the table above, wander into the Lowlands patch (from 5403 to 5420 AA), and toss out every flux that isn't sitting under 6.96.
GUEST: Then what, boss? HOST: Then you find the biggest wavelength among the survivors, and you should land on 5419.03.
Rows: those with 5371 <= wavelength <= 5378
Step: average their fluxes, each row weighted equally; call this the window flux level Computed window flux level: 6.55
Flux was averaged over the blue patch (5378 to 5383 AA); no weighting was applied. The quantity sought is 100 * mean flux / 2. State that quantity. 359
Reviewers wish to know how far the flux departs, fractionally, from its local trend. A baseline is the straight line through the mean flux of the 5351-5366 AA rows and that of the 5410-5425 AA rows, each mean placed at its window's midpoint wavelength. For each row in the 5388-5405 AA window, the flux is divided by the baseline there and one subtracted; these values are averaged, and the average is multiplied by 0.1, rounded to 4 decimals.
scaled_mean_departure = -0.0009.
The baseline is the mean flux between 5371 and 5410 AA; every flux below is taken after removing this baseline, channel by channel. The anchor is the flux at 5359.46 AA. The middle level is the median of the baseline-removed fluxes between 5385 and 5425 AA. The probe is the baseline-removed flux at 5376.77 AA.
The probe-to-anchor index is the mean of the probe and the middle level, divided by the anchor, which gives -0.8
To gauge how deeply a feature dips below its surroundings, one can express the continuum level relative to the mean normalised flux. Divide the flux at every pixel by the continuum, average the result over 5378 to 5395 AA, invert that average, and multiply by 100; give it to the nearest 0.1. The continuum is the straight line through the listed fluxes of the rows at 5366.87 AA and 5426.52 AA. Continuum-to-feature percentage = 97.7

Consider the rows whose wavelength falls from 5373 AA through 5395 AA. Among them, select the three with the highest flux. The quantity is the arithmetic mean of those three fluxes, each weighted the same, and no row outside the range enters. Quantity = 7.07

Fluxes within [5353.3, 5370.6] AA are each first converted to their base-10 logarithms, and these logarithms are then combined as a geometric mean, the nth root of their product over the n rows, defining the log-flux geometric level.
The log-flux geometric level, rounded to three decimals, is 0.838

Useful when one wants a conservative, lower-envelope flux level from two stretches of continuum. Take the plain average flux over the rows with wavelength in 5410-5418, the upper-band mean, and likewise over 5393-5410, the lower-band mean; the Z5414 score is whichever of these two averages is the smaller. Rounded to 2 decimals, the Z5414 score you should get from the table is 6.59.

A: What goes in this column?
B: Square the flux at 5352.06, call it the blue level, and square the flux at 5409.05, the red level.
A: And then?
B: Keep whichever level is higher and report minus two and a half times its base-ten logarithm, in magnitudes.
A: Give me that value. -4.31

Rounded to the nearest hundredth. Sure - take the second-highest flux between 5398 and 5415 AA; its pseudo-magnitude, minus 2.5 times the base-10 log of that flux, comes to -2.12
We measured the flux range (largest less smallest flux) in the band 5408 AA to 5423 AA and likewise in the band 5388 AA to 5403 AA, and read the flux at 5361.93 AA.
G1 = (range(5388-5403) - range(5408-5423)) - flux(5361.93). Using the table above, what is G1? -6.3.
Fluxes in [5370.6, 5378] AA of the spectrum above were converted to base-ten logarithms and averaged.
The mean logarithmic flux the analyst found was 0.816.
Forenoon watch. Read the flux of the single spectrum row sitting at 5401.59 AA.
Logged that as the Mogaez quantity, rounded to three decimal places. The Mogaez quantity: 6.330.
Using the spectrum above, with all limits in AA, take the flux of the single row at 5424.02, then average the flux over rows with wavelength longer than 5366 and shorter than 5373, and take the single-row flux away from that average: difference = -0.08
